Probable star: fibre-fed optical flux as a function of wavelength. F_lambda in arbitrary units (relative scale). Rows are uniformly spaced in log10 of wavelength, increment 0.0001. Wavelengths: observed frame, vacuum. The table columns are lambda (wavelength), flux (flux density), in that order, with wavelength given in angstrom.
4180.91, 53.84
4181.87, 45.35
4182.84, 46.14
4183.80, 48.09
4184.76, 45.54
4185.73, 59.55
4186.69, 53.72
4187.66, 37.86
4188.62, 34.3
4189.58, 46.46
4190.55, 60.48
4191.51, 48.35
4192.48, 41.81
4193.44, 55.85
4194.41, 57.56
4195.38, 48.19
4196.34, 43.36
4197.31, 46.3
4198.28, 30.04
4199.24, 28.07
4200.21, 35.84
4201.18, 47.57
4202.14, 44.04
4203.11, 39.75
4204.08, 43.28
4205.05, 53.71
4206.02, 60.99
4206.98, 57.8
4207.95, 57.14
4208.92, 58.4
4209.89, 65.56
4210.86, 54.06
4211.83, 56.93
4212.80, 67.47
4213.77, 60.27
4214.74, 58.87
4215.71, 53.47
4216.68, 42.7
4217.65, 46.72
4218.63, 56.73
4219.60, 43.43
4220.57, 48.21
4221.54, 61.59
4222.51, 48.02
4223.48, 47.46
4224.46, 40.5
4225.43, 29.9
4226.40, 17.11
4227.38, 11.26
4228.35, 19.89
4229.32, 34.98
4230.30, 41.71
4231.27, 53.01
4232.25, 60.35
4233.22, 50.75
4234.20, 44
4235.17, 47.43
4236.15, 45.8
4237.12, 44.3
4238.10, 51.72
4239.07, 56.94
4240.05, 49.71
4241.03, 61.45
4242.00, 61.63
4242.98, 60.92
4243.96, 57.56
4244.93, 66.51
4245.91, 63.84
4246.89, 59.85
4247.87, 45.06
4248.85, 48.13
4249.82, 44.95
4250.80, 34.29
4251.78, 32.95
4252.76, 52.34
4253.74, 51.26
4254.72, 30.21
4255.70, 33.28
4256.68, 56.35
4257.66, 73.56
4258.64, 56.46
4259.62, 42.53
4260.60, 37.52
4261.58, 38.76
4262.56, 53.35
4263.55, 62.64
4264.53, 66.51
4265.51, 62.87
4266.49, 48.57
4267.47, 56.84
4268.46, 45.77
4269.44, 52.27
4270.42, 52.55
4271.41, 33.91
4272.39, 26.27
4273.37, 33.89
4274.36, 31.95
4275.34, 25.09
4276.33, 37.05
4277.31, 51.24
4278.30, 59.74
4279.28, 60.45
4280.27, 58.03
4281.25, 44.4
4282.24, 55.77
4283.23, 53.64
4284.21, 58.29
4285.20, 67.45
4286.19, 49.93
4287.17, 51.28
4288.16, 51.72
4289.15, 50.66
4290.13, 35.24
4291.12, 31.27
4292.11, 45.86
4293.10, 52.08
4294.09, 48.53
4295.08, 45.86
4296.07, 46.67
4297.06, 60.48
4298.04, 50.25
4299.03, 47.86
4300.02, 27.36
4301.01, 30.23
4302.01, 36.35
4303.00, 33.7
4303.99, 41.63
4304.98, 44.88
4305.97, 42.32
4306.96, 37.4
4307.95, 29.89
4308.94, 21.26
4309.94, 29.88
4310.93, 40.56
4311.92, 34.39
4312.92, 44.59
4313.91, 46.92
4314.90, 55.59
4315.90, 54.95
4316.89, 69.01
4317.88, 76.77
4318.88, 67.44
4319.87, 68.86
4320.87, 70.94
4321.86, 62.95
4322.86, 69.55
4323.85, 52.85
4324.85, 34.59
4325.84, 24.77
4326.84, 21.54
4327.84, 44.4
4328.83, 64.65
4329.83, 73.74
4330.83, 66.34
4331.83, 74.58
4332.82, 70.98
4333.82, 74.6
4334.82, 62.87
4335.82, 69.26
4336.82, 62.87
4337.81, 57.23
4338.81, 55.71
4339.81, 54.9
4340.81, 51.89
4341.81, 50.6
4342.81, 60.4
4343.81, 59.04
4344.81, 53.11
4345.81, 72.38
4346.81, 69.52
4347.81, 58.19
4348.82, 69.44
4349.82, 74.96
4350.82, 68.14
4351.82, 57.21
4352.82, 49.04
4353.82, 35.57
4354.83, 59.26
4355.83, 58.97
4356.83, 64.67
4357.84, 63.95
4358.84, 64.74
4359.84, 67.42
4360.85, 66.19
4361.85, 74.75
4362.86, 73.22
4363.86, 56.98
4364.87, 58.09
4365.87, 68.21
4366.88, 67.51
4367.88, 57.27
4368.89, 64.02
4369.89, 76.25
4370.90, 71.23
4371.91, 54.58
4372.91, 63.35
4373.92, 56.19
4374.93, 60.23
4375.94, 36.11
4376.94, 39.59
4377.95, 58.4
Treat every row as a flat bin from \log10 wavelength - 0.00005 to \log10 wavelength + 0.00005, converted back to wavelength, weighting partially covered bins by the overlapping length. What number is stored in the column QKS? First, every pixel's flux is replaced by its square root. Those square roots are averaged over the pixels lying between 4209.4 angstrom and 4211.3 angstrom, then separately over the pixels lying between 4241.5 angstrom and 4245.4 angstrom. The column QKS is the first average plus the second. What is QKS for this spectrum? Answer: 15.6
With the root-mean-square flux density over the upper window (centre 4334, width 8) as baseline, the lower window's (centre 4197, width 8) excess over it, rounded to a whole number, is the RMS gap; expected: -23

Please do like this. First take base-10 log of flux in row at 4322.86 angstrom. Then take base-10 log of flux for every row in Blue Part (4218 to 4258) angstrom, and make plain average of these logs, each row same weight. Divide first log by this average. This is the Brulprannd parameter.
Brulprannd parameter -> 1.12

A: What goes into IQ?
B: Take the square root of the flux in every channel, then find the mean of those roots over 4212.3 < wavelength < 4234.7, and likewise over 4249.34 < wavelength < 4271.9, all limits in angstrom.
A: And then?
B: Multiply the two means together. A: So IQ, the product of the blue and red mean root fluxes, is 46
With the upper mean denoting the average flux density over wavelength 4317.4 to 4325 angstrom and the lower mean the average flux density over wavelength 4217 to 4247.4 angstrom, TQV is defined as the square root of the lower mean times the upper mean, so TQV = 55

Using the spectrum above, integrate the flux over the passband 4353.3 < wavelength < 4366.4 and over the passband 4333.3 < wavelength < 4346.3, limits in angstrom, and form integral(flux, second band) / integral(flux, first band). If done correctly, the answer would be 0.96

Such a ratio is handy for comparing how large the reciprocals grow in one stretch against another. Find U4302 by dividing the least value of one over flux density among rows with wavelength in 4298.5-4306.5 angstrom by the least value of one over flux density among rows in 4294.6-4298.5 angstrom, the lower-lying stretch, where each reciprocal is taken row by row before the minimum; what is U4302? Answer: 1.3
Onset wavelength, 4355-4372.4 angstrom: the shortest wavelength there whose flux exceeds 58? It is 4355.83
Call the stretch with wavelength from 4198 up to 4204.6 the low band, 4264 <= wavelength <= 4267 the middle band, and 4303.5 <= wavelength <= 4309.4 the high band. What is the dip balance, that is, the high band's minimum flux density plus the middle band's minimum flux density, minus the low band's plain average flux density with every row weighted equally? 31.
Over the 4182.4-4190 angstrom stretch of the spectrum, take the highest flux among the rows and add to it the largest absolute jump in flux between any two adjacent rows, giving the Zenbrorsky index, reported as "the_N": 75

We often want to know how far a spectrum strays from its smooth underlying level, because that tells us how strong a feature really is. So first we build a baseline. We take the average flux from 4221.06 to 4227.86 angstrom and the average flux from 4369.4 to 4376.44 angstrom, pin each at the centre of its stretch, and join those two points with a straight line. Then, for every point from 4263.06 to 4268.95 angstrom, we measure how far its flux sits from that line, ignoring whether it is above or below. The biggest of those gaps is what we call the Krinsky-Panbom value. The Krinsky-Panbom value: 23.7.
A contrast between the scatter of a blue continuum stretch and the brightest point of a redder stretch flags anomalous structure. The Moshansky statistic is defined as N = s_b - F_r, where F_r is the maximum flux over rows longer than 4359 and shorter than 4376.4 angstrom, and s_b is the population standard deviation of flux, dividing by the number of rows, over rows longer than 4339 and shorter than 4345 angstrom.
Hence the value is -73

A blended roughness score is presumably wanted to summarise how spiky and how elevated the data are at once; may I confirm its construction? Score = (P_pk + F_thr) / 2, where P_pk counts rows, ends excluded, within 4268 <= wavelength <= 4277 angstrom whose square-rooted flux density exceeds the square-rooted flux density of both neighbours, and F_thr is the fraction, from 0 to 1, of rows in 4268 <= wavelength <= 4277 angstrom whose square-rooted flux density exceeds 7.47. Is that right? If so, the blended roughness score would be 1.00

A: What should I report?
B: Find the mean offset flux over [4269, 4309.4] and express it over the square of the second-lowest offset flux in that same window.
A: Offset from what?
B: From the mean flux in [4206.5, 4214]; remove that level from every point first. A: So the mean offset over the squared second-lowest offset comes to -0.013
